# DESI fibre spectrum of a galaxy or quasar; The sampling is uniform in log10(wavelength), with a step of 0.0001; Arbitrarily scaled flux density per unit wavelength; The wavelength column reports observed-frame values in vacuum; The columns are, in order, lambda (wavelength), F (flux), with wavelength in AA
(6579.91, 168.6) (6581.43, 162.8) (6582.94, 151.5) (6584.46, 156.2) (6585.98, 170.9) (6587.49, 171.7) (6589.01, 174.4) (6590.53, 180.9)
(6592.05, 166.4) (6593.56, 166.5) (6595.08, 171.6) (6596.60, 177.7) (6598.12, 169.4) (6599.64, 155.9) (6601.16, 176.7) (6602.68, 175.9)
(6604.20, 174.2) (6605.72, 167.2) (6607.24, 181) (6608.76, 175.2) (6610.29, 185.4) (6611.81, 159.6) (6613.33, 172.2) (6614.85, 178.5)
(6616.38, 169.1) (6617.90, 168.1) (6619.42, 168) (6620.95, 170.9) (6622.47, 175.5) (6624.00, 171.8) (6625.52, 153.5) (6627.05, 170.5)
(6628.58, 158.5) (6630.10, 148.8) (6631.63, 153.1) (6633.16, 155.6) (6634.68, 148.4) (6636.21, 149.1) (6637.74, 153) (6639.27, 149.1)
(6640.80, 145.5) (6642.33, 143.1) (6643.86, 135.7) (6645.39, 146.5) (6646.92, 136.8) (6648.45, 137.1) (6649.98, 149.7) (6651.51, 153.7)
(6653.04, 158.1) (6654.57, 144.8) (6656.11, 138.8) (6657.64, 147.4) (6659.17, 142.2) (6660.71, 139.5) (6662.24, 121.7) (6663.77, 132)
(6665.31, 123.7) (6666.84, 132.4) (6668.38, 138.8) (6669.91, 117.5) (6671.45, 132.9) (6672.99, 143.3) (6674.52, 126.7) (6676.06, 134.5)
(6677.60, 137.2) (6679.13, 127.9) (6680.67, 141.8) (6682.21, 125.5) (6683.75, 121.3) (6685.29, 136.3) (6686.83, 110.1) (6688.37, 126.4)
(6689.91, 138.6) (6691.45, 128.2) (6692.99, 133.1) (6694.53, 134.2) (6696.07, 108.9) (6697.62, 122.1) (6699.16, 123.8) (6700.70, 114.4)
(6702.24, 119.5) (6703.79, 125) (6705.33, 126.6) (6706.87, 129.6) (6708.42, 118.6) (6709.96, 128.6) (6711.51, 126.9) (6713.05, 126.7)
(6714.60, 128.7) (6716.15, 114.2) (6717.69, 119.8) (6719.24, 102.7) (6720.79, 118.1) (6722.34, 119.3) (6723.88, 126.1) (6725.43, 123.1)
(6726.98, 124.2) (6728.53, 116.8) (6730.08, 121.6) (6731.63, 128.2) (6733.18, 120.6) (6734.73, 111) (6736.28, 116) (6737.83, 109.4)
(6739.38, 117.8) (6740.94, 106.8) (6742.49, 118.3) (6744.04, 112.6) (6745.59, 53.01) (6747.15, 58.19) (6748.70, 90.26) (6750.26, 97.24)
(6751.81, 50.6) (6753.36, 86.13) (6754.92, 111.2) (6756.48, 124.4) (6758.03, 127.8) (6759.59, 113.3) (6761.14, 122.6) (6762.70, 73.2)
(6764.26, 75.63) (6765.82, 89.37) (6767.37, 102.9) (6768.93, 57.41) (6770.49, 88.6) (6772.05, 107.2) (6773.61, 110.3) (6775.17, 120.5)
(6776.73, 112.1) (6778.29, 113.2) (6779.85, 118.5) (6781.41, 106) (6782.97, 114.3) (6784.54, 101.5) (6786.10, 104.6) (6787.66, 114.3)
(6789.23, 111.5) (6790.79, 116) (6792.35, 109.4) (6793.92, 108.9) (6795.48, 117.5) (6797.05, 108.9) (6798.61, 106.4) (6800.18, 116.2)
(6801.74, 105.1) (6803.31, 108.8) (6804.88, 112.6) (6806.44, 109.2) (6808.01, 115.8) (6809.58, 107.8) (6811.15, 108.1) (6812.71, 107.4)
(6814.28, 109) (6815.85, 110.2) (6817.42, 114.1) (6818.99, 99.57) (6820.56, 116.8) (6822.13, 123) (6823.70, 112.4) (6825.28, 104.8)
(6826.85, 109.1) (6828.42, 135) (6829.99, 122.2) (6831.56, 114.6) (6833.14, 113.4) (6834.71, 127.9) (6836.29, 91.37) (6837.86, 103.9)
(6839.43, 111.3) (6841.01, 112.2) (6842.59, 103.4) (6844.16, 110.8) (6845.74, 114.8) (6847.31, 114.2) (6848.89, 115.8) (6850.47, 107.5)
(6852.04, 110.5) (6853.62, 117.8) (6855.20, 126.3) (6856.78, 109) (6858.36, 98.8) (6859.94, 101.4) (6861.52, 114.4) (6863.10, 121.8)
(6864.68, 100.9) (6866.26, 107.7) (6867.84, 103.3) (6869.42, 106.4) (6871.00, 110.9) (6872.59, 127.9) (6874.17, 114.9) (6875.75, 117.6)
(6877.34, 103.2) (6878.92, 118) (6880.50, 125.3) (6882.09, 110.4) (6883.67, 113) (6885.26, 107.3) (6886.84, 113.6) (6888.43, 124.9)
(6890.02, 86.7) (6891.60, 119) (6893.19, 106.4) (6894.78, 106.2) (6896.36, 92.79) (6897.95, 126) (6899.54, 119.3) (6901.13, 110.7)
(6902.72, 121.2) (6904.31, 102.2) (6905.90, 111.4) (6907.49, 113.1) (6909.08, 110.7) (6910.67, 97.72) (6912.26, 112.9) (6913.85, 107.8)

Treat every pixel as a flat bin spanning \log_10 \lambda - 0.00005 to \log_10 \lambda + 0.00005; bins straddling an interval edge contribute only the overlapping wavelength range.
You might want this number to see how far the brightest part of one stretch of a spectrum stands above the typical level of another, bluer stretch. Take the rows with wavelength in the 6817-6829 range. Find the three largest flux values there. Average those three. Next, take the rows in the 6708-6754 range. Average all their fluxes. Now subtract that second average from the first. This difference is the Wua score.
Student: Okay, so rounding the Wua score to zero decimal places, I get 15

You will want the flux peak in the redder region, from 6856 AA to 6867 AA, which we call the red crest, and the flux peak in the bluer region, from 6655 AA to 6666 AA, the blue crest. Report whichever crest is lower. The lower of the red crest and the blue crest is 122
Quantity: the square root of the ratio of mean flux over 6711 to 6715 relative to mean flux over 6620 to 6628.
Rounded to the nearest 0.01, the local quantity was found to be 0.87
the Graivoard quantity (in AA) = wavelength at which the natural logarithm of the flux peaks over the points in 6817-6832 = 6828.42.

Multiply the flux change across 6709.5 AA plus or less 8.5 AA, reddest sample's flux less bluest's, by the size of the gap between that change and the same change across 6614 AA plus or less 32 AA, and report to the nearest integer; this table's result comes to 2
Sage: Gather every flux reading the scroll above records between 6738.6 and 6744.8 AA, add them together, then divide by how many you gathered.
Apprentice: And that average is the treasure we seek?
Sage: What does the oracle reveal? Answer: 114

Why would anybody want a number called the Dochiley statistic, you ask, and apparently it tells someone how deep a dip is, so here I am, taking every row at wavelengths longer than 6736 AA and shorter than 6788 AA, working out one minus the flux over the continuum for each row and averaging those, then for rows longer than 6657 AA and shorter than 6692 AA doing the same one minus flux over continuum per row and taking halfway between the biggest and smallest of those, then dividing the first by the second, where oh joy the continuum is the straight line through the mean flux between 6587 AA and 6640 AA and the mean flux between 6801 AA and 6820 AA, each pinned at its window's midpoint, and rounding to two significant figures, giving 1.3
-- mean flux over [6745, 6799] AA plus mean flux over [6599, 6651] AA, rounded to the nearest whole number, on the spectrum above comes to 261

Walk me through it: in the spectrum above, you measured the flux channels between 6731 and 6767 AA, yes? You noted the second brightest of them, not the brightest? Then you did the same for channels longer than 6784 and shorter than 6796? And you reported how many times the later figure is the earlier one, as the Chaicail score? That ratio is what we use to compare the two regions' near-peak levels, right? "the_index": 0.91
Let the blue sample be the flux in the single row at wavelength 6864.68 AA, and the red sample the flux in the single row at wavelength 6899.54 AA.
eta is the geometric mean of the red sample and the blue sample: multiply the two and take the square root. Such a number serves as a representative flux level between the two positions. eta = 110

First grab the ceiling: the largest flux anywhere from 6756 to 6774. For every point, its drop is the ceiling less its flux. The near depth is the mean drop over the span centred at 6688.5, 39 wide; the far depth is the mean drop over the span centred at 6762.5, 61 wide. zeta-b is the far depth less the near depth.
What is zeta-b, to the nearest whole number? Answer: 25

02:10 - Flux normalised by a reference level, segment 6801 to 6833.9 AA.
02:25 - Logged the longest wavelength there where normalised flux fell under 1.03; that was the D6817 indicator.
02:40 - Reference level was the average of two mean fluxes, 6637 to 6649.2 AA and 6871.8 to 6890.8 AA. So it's 6833.14 AA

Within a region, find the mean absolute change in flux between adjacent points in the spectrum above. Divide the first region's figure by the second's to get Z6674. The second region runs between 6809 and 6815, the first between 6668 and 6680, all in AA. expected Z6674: 14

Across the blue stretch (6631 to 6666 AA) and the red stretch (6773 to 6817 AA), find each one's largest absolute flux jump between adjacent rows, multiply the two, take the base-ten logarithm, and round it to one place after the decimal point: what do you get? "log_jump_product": 2.4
